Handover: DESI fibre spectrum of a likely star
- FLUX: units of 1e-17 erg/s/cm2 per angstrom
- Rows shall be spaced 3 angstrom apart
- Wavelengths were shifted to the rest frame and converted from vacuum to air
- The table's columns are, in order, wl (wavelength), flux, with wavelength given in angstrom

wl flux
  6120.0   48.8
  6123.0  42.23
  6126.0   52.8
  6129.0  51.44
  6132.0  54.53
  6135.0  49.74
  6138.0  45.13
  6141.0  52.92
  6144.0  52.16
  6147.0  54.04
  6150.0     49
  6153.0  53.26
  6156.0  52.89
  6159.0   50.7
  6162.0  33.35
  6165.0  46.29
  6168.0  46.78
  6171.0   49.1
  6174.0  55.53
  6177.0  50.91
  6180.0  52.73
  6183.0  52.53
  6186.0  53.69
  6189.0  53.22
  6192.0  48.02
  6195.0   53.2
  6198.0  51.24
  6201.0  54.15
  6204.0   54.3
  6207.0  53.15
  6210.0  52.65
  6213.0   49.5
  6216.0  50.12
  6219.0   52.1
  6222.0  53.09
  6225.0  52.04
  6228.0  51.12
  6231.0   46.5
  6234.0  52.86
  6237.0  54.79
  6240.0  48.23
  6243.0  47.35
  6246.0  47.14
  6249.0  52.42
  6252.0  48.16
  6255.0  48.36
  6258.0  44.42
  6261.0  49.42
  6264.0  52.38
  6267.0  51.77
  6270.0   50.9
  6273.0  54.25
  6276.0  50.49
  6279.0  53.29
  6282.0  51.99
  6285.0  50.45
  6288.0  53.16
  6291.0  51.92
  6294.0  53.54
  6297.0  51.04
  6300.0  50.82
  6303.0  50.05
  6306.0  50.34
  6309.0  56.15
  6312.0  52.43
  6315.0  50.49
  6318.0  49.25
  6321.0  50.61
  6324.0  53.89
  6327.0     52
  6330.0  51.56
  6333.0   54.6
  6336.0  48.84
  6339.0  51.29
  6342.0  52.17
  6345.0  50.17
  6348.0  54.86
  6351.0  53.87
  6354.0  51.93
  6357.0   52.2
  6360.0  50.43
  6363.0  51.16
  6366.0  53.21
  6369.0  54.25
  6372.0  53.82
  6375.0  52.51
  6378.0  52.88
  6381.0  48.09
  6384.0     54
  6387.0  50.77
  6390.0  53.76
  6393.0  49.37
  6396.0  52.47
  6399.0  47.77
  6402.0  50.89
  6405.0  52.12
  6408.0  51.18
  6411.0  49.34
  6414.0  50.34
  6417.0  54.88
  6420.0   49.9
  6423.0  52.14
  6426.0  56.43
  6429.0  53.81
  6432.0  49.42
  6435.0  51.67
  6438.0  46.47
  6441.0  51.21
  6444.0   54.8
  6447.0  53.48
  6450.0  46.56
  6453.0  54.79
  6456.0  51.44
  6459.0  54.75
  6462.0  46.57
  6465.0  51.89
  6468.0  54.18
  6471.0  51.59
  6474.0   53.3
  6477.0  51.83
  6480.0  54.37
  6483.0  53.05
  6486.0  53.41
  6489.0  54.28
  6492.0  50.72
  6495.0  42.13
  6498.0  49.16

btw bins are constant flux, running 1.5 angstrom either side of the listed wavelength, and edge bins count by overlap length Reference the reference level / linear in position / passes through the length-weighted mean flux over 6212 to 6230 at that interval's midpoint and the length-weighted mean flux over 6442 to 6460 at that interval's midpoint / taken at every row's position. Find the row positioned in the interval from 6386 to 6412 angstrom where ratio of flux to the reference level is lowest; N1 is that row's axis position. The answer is 6399.0 angstrom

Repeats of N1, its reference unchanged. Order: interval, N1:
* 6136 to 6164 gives 6162.0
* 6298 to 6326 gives 6318.0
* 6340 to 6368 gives 6345.0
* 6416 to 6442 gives 6438.0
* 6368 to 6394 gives 6381.0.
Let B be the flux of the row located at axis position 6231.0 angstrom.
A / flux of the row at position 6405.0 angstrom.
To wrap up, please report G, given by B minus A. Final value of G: -5.6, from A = 52.12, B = 46.5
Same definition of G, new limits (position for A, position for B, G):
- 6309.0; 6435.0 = -4.5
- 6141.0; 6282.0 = -0.9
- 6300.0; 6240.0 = -2.6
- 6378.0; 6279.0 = 0.4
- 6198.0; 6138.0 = -6.1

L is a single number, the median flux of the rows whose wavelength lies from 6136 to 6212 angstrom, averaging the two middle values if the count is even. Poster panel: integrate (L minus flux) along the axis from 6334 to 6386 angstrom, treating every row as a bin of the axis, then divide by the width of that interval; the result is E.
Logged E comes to 0.54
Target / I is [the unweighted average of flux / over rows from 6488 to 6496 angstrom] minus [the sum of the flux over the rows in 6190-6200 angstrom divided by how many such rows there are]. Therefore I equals -1.8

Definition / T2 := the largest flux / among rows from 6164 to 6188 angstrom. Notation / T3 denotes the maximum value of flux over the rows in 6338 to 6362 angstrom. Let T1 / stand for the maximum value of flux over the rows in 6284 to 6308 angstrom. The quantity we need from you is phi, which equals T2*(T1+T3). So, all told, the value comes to 6019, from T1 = 53.54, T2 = 55.53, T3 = 54.86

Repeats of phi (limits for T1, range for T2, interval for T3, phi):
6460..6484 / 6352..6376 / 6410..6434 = 6011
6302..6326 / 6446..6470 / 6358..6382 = 6049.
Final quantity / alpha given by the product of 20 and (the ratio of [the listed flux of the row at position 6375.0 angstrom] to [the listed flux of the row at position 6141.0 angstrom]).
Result 19.8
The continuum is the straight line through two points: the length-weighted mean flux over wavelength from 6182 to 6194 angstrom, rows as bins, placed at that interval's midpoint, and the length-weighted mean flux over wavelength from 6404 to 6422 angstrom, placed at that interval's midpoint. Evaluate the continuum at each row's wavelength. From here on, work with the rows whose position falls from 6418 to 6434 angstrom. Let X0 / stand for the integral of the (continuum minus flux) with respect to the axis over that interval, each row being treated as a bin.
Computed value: -18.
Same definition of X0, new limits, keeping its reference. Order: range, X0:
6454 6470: -11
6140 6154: -3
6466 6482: -30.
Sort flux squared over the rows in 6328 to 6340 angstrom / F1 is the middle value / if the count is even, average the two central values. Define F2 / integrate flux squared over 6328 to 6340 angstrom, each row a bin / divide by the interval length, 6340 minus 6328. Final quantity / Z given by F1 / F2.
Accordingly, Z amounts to 0.99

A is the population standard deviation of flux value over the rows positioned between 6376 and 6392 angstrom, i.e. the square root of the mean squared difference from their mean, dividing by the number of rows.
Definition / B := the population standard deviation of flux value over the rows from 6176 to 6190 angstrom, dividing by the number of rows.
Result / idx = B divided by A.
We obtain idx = 0.43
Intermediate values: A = 2.2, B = 0.94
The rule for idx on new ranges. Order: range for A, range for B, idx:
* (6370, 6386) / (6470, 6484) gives 0.47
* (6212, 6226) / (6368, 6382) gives 1.64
